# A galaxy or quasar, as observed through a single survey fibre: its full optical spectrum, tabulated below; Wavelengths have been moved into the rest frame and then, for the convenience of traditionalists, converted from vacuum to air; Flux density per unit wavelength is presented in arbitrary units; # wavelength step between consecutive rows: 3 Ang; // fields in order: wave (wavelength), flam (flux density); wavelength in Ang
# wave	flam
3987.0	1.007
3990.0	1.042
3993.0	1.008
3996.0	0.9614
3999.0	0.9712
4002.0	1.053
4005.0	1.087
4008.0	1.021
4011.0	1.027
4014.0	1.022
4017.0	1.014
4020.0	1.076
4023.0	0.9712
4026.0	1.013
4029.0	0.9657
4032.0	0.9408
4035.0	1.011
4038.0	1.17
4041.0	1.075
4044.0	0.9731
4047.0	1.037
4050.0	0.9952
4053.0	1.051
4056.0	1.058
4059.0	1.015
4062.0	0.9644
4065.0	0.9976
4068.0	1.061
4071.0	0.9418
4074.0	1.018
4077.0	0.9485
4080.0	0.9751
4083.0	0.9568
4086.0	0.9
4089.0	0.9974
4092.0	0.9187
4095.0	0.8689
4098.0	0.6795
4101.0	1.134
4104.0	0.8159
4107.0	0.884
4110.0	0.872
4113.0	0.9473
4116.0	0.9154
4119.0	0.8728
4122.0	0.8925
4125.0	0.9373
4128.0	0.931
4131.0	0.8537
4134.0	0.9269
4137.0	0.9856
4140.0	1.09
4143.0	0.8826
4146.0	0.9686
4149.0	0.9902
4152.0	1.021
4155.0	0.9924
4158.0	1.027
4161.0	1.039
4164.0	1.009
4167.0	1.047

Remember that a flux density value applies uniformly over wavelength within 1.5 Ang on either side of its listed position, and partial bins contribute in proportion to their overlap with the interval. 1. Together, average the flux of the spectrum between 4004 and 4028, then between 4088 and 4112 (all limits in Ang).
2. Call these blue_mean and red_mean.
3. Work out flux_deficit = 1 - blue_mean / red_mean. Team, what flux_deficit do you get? -0.15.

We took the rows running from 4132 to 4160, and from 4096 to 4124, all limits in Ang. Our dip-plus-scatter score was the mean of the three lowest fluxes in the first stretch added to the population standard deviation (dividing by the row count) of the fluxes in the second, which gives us 1.04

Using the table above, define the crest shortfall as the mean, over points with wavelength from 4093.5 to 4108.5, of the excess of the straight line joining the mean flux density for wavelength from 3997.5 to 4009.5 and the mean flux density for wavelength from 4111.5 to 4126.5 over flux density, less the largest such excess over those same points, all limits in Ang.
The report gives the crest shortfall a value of -0.20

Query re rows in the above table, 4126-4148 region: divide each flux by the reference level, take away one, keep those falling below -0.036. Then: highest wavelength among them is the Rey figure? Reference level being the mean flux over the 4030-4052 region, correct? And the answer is 4146.0 Ang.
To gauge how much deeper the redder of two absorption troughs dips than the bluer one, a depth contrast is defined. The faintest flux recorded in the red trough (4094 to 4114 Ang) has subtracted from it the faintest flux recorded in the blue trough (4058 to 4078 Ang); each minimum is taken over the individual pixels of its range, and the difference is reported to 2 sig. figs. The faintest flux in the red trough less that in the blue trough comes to -0.26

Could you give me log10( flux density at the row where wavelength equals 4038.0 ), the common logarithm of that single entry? 0.068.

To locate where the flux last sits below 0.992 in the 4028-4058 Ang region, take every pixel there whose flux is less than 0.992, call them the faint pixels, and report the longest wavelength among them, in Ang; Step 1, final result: 4044.0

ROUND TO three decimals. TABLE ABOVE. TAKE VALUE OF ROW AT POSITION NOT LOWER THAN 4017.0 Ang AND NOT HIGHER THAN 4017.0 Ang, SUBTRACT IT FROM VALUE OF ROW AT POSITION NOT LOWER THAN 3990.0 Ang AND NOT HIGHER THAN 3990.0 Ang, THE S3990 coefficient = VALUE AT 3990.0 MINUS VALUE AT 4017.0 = 0.028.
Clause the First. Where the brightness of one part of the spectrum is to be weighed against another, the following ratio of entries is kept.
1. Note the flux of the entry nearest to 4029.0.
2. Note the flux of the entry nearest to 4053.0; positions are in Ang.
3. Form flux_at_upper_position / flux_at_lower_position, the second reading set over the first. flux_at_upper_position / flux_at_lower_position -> 1.09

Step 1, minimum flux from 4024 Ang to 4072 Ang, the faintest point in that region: 0.9408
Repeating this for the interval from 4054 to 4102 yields 0.6795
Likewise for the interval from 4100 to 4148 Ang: 0.8159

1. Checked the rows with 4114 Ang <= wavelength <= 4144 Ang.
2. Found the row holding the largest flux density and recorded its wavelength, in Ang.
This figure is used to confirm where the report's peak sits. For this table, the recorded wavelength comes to 4140.0 Ang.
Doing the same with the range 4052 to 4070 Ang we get 4068.0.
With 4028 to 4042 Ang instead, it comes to 4038.0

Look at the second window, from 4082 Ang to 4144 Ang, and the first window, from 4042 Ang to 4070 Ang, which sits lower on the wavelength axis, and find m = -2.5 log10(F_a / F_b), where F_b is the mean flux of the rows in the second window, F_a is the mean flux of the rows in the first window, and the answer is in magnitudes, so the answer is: -0.11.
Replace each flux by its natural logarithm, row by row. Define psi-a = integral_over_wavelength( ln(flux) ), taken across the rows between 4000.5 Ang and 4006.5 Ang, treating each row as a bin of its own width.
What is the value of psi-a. 0.41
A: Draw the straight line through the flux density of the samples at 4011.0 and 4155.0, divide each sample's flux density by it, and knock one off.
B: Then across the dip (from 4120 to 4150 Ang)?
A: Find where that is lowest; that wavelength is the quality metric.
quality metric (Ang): 4131.0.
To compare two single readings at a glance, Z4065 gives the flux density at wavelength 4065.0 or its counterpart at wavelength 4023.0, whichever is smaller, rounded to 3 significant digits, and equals 0.971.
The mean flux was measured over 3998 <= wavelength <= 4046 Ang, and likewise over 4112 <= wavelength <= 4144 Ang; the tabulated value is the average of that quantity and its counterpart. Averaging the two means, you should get 0.98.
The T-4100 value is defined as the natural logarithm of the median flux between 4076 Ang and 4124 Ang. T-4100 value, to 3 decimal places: -0.097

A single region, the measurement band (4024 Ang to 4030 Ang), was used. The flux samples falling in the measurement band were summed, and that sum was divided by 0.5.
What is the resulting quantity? 4.0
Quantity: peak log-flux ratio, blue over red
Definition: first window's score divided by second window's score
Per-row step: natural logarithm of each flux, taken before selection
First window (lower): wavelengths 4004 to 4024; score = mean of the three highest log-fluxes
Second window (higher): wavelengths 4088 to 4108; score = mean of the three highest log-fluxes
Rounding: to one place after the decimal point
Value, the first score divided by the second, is 4.8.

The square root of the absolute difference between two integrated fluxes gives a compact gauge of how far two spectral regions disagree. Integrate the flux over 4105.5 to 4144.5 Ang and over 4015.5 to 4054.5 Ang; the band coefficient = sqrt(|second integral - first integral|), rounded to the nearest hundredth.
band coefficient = 1.98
